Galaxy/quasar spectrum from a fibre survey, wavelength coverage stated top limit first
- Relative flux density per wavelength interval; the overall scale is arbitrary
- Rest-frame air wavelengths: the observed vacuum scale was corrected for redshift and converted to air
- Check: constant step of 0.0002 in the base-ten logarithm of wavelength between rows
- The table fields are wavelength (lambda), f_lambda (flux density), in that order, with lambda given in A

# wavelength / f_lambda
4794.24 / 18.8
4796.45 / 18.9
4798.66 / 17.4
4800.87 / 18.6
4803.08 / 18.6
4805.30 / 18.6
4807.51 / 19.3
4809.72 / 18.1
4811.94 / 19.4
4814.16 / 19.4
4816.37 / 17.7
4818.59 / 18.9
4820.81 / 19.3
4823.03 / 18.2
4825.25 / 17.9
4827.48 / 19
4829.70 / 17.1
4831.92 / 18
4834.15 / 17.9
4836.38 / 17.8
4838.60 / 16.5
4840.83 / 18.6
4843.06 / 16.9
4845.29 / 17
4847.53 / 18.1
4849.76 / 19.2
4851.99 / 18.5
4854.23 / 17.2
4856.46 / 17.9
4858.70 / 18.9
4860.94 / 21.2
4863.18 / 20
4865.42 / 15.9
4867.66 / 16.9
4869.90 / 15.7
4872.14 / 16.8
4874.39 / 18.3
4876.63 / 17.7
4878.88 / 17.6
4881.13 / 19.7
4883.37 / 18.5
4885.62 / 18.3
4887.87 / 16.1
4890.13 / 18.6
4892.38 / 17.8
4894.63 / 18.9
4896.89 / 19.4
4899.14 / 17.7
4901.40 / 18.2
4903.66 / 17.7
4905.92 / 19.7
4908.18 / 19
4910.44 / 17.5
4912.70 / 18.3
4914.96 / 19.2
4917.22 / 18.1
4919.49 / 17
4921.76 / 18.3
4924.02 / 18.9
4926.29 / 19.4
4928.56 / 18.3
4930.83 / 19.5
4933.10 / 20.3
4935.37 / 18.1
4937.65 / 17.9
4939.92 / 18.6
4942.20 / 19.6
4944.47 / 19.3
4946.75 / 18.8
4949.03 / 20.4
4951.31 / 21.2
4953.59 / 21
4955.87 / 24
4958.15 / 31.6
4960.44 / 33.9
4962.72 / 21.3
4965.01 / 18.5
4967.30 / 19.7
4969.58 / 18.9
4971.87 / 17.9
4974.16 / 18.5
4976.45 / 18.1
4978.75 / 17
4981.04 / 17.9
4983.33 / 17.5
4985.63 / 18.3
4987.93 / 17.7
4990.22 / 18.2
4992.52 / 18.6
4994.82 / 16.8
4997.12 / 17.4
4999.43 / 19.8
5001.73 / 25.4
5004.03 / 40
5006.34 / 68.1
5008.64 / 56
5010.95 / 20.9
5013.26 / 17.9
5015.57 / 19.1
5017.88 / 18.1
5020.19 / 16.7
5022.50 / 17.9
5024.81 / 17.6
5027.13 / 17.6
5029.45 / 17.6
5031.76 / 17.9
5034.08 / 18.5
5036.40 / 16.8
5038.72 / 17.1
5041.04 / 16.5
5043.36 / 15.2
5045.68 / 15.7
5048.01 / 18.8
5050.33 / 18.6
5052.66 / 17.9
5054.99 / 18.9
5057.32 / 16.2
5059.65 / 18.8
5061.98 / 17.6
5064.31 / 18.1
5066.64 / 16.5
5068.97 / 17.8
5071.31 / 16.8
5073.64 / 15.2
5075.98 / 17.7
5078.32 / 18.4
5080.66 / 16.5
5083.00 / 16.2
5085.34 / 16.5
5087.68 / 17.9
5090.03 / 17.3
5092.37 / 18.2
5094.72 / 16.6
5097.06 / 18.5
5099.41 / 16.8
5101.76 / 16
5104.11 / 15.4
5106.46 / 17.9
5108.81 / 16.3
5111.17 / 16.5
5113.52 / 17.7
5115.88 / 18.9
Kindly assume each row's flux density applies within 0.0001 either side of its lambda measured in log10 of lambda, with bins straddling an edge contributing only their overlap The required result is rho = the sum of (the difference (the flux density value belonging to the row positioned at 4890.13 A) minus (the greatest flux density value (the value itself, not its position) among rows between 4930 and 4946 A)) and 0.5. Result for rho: -1.20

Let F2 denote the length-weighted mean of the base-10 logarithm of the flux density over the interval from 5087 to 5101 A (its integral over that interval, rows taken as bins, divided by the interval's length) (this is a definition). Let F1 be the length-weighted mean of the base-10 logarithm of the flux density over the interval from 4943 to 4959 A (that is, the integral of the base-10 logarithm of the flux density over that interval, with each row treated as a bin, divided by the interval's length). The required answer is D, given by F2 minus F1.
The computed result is -0.10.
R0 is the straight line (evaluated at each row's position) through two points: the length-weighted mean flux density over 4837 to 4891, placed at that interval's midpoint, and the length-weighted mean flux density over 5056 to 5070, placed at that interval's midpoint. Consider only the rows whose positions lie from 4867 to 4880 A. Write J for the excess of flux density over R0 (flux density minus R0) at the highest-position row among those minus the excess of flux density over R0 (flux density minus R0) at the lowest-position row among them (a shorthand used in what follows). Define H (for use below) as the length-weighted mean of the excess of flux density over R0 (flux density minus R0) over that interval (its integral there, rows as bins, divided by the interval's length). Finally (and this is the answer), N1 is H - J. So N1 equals -1.4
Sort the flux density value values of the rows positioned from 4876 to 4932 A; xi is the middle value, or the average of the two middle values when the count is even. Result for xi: 18.3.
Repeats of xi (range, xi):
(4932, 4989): 18.8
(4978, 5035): 17.9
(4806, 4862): 18.1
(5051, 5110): 17.3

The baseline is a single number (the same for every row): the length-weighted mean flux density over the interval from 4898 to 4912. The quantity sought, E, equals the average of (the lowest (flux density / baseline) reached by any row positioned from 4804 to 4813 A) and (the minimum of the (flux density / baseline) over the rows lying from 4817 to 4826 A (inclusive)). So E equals 0.98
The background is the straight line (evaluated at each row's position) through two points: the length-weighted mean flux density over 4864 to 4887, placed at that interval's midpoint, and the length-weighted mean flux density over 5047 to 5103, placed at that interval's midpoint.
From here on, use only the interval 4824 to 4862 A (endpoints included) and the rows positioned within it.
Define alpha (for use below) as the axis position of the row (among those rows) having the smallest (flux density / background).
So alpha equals 4838.60 A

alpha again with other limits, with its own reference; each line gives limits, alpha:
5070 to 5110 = 5073.64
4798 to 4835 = 4829.70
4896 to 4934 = 4919.49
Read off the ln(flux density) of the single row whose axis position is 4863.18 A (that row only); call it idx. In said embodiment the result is 3.00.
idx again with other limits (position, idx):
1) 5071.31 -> 2.82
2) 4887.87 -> 2.78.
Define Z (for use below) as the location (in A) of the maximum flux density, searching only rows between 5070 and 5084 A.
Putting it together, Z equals 5078.32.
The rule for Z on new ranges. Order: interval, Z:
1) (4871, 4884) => 4881.13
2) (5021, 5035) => 5034.08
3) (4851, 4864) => 4860.94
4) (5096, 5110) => 5097.06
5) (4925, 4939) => 4933.10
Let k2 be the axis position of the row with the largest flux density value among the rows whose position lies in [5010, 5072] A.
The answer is 5010.95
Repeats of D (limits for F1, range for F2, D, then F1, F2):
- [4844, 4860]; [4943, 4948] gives 0.02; 1.258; 1.28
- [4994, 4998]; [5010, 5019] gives 0.04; 1.233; 1.28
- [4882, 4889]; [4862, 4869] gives 0.00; 1.248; 1.24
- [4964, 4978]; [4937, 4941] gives 0.00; 1.268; 1.26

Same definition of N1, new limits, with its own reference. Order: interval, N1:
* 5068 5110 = 0.9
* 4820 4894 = 1.4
